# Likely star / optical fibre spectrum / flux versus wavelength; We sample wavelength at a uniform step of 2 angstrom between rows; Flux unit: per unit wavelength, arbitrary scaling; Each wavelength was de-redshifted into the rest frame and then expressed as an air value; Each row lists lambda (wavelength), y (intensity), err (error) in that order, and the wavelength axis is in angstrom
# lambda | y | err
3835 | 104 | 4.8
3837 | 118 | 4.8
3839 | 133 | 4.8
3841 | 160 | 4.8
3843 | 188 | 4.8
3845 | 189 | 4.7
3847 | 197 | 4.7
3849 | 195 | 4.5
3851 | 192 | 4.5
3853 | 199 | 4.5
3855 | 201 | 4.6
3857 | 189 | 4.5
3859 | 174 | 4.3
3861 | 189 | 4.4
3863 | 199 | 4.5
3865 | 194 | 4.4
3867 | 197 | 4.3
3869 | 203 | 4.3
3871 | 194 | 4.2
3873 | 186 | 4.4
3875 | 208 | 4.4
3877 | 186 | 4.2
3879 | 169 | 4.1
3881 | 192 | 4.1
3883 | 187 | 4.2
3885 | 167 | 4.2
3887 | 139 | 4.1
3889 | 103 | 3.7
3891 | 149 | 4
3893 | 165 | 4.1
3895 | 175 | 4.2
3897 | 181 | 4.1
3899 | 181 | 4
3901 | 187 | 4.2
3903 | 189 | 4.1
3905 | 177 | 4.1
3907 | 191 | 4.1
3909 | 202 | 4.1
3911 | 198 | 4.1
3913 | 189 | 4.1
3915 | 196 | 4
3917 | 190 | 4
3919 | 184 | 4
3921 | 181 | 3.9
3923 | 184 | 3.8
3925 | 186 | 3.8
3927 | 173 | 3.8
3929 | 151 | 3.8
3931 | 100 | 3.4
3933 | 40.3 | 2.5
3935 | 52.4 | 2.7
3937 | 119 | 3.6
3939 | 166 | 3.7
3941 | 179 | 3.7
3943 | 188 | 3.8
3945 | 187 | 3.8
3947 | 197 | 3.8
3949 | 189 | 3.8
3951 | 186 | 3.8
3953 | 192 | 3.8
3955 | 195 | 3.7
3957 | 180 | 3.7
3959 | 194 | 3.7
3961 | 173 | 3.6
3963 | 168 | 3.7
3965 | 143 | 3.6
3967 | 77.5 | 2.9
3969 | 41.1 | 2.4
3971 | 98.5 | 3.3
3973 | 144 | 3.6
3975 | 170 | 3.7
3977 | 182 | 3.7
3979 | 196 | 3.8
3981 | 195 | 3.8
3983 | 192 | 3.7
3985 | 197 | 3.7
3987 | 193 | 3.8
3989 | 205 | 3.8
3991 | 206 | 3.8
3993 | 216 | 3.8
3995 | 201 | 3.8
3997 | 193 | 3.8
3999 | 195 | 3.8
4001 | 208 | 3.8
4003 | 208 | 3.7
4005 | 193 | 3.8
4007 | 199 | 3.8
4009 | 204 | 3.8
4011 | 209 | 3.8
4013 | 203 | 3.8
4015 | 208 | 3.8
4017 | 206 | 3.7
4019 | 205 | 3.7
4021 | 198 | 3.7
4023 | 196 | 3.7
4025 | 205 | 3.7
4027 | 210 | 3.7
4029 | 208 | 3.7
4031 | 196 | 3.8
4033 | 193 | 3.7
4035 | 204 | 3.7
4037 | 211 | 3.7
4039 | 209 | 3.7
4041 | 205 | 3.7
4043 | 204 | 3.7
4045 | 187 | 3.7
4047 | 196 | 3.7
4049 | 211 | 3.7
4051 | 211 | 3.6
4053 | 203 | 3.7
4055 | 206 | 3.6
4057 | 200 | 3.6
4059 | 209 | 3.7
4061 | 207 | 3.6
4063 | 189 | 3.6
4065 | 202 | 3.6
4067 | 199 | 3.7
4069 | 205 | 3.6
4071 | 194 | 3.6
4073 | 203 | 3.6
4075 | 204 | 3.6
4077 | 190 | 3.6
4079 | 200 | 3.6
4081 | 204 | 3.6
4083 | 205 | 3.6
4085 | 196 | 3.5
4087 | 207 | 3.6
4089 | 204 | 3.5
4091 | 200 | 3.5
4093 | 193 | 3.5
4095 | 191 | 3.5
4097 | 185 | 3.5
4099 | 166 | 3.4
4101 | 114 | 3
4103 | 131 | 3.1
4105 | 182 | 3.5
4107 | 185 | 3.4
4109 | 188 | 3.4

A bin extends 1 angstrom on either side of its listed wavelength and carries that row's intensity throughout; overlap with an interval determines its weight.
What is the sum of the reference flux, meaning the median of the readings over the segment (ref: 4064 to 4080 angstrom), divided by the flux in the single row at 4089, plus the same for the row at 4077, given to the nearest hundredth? 2.04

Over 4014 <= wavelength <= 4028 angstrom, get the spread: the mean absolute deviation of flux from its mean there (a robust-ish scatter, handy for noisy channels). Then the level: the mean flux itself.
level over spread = 51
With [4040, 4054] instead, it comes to 32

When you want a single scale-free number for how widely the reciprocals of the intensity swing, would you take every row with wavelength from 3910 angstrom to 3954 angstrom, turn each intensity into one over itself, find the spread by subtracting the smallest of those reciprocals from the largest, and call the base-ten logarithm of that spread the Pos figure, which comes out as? -1.7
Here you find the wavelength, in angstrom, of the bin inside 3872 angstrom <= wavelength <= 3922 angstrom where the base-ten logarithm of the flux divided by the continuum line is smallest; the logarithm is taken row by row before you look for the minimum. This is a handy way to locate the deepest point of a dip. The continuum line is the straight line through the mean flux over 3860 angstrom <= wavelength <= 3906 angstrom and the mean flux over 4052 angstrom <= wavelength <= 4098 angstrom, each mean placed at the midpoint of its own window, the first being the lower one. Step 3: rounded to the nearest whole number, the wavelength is 3889 angstrom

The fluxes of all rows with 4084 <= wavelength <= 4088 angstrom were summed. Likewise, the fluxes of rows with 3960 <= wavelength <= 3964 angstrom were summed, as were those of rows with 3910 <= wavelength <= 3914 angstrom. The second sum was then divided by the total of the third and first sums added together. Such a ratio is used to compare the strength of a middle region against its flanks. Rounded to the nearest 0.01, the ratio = 0.43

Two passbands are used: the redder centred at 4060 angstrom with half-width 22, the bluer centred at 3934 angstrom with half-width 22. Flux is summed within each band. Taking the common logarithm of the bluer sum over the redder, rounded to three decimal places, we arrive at -0.088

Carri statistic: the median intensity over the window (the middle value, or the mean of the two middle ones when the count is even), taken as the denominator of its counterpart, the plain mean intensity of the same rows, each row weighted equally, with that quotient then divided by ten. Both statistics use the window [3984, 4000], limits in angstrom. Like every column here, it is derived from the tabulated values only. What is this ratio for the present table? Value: 0.101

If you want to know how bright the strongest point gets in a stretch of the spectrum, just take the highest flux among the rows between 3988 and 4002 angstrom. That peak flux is 216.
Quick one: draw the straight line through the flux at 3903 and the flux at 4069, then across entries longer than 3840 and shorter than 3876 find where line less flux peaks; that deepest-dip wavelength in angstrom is 3841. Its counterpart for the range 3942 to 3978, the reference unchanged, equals 3969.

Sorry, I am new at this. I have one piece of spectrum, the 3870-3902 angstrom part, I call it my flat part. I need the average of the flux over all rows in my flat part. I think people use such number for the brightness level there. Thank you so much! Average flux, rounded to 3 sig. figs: 173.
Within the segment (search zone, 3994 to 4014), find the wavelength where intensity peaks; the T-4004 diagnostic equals 4011 angstrom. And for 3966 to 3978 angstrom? 3977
